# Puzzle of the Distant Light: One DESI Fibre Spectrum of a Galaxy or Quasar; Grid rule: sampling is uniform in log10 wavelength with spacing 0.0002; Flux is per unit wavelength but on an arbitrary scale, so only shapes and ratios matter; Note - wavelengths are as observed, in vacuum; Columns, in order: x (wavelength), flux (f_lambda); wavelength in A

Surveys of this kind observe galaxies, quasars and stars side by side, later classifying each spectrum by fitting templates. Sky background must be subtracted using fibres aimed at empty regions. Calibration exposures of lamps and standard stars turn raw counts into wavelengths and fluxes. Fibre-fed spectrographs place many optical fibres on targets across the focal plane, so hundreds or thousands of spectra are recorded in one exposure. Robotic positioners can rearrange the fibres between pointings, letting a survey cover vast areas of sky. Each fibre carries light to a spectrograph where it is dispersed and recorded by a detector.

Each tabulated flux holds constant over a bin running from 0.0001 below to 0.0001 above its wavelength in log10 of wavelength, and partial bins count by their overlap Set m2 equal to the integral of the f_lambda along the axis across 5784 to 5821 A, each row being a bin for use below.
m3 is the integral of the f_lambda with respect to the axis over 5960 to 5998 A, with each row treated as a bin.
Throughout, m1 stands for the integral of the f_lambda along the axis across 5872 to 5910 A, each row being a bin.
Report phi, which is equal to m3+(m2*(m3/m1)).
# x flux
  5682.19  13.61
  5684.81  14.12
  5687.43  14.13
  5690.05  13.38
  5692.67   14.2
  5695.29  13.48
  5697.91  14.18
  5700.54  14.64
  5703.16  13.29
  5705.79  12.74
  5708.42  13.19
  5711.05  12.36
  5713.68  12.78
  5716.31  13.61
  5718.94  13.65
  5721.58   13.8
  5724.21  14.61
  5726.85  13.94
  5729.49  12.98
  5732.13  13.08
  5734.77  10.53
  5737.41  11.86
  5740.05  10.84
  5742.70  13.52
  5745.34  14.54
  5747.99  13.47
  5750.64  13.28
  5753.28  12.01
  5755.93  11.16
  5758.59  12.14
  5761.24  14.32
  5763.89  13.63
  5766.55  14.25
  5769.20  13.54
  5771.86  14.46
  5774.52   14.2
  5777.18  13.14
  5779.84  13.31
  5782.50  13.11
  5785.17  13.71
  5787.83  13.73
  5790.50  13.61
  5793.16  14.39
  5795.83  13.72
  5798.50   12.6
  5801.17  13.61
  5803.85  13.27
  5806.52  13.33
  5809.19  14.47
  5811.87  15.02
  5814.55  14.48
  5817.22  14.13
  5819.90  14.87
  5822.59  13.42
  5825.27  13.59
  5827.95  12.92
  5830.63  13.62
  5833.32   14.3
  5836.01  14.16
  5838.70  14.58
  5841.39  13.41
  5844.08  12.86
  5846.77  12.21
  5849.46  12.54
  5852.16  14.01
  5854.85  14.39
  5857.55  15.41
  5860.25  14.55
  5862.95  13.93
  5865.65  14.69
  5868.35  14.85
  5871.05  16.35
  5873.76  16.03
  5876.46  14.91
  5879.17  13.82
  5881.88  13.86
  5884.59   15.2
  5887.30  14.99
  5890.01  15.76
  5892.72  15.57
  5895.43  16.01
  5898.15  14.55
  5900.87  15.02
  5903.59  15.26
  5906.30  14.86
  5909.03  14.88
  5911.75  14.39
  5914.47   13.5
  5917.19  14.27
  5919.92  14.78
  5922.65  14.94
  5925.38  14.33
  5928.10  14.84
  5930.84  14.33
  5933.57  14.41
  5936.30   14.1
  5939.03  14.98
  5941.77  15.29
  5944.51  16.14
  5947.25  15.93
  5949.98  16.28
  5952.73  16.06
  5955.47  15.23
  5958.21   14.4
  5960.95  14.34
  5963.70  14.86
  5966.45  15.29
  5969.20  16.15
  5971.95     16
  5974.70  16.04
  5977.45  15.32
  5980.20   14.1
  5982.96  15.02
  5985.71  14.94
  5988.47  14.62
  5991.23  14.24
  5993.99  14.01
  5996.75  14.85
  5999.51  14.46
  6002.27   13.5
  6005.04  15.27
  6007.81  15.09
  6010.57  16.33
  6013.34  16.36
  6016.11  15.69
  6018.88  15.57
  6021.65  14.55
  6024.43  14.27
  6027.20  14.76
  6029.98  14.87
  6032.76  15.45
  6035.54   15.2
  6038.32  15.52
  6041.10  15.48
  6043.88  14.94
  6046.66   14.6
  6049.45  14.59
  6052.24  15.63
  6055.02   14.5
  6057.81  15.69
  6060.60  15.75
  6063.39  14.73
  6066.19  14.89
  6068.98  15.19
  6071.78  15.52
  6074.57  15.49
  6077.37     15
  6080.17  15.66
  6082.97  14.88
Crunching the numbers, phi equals 1082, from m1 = 572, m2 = 515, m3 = 570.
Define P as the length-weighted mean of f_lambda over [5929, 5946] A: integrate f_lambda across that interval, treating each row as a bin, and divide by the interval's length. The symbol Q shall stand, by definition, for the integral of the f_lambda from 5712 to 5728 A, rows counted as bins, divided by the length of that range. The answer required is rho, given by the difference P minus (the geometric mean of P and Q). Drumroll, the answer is 0.6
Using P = 14.9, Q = 13.7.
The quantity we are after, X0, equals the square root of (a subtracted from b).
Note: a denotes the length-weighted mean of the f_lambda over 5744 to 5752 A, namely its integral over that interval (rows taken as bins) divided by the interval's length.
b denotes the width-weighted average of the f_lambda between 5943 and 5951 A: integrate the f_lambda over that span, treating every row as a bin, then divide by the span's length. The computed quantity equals 1.53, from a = 13.8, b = 16.1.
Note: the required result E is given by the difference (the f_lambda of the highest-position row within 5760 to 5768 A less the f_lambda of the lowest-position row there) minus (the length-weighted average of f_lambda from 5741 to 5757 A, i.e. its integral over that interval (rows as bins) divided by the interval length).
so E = -13.0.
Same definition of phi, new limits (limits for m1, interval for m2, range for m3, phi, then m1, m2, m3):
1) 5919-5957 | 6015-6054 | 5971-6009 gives 1138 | 575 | 588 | 563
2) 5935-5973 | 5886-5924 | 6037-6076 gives 1167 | 584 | 567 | 592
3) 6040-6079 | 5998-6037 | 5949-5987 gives 1159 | 591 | 589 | 581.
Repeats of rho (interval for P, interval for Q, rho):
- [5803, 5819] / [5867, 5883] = -0.4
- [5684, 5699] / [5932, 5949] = -0.6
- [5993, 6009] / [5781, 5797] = 0.4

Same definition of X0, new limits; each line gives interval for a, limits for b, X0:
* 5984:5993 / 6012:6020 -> 1.14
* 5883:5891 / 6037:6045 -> 0.27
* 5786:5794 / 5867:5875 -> 1.36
